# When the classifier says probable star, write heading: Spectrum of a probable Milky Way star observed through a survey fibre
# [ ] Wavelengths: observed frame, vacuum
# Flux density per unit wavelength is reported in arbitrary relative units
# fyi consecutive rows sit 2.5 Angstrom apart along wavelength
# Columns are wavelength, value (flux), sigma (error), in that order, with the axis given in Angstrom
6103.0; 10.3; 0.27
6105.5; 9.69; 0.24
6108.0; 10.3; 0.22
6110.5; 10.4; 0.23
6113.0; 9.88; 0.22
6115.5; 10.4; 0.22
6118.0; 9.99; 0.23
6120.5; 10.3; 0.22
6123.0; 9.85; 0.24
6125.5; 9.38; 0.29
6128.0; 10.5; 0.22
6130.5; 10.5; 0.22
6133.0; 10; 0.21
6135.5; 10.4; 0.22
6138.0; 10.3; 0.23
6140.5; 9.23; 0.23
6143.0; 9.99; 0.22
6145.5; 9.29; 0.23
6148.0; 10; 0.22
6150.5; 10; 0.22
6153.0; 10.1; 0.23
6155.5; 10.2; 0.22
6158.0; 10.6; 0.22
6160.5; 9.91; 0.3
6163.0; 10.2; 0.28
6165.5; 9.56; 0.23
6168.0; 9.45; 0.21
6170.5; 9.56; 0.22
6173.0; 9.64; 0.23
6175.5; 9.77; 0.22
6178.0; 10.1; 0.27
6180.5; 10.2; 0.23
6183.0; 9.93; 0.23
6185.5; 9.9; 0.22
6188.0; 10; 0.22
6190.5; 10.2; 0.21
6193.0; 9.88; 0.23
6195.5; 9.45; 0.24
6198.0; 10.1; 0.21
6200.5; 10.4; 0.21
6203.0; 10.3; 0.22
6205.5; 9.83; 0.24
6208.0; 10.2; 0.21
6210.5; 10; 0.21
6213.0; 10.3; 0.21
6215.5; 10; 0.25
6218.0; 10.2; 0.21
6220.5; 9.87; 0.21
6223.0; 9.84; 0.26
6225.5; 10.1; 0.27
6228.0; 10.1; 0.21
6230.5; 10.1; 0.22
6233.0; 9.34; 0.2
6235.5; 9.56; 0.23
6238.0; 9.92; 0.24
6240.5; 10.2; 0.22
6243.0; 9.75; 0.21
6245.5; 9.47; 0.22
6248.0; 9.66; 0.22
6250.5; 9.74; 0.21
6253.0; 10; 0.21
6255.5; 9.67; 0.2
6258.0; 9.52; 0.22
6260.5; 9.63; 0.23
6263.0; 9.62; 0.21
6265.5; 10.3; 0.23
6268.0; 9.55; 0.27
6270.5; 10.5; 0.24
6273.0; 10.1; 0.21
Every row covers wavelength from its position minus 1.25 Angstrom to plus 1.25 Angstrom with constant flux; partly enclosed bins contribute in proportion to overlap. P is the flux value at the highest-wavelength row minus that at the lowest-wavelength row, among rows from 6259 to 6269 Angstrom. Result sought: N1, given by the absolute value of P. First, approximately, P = -0.1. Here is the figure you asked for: 0.1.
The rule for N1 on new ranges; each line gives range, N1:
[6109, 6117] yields 0.0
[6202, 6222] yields 0.4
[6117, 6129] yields 0.5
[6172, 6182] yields 0.6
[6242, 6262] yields 0.1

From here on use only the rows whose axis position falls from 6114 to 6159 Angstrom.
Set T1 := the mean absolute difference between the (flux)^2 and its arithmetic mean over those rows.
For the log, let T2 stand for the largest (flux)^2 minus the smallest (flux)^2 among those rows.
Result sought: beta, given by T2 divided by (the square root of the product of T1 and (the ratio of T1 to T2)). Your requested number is 23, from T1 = 6.2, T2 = 27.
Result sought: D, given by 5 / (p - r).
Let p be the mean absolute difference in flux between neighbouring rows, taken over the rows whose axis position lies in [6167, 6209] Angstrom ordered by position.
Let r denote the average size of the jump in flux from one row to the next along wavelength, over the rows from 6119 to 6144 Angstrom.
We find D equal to -17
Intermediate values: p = 0.25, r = 0.54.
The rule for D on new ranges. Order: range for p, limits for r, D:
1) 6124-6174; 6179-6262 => 32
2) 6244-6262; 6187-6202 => -26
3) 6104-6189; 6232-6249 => 68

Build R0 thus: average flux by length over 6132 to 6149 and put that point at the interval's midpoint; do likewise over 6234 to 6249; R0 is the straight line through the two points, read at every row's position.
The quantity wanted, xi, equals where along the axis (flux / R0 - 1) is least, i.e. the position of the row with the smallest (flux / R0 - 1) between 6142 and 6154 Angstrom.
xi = 6145.5 Angstrom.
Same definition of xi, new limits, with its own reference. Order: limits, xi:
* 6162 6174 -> 6168.0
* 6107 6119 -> 6113.0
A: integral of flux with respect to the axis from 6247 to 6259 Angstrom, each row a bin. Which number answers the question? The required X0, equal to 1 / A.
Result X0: 0.0086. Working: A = 117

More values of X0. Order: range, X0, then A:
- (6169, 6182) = 0.0078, 128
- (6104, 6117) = 0.0076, 132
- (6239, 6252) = 0.0079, 127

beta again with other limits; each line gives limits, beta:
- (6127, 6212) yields 27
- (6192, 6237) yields 21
